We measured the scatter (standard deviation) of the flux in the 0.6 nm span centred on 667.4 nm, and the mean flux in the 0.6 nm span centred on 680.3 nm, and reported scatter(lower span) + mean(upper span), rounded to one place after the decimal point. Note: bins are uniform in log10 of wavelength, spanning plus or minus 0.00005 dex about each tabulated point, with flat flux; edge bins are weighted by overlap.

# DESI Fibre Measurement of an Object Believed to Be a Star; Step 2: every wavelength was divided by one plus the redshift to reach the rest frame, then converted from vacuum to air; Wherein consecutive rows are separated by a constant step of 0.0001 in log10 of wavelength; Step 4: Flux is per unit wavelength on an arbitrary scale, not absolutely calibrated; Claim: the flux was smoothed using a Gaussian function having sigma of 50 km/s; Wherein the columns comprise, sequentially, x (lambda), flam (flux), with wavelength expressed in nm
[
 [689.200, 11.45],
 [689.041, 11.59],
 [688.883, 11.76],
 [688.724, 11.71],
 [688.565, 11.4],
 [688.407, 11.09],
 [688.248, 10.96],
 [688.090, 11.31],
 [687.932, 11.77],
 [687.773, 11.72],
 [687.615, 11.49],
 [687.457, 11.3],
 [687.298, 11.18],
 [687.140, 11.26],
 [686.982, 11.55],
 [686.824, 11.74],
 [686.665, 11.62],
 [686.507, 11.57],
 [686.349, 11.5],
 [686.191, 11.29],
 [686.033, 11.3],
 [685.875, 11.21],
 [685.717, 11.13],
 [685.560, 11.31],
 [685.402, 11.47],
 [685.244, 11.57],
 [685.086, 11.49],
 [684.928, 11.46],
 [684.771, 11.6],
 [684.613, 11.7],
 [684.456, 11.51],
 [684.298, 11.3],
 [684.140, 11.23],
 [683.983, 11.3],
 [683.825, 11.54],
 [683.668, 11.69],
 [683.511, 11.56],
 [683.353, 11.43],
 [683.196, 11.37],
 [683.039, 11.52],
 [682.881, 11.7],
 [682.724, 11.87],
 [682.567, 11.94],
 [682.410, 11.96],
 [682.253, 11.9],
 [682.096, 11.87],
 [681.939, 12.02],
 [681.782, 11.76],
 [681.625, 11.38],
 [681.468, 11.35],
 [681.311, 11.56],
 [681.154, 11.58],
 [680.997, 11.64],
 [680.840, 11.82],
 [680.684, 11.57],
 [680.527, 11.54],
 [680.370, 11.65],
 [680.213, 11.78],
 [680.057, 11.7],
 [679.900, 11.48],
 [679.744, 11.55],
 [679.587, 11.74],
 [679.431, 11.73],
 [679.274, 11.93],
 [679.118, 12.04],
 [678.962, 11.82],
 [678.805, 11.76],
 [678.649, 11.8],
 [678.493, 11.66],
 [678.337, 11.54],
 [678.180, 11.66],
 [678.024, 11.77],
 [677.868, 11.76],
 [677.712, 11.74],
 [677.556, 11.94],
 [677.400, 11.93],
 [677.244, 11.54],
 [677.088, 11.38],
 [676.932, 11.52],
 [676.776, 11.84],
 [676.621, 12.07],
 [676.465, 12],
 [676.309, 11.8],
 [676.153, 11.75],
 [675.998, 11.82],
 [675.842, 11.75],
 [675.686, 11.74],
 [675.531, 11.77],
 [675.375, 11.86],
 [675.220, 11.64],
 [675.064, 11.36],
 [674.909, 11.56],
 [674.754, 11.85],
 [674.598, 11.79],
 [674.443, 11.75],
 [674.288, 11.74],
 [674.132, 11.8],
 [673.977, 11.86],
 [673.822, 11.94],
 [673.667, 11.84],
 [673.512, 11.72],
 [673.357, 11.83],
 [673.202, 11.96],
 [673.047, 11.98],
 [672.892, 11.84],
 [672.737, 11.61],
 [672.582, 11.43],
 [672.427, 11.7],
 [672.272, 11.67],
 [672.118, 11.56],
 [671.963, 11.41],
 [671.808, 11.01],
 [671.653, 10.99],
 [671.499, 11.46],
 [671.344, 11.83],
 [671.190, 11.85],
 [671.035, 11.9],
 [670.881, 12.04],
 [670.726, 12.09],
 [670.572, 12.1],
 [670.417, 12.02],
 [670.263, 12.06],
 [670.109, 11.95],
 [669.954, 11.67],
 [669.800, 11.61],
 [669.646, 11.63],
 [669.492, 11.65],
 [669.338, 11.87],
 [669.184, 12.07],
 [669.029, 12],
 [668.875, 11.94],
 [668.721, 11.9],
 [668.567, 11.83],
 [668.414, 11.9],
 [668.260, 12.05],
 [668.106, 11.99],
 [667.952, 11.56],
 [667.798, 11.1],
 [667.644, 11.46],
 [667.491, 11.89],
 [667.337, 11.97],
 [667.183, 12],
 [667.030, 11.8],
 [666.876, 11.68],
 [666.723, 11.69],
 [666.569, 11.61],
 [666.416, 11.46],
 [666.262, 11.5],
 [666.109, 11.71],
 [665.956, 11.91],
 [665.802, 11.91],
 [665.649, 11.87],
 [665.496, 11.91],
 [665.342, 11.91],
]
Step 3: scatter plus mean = 11.9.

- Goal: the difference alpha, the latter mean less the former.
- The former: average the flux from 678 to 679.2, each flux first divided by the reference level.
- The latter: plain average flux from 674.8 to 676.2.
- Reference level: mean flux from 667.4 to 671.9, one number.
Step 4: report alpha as 10.70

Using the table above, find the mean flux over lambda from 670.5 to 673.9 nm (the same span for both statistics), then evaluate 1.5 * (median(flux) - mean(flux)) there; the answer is 0.17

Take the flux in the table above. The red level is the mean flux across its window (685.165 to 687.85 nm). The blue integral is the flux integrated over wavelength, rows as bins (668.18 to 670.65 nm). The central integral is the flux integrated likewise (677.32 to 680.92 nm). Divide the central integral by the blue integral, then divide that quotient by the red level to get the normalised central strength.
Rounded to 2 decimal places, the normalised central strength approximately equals 0.13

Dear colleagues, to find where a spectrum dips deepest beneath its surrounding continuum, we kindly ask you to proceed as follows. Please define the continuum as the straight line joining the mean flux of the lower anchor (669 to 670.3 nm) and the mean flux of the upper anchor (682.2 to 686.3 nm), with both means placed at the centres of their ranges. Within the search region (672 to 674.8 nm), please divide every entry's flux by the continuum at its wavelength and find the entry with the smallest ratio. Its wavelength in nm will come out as 672.582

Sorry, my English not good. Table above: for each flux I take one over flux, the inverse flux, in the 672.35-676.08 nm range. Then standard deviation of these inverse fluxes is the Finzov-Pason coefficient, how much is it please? 0.0011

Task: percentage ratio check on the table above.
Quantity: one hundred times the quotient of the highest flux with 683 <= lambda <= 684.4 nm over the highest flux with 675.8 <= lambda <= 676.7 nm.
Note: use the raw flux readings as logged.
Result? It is 96.9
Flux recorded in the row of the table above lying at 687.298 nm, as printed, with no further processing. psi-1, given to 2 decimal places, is 11.18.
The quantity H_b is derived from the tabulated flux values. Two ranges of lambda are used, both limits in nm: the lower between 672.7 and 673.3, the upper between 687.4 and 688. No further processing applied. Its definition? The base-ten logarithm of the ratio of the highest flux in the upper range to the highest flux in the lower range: -0.008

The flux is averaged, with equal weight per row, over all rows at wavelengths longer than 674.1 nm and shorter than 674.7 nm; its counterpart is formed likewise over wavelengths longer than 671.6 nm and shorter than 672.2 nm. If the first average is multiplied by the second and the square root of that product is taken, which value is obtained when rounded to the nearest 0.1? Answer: 11.5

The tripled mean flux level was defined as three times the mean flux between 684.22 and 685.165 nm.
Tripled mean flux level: 34.5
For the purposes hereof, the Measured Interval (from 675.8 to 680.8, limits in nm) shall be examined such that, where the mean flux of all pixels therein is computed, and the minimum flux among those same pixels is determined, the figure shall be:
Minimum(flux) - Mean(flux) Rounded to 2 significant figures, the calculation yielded -0.36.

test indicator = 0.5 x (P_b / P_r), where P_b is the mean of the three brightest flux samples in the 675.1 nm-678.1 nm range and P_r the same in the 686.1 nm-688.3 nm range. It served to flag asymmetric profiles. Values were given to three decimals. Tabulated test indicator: 0.511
